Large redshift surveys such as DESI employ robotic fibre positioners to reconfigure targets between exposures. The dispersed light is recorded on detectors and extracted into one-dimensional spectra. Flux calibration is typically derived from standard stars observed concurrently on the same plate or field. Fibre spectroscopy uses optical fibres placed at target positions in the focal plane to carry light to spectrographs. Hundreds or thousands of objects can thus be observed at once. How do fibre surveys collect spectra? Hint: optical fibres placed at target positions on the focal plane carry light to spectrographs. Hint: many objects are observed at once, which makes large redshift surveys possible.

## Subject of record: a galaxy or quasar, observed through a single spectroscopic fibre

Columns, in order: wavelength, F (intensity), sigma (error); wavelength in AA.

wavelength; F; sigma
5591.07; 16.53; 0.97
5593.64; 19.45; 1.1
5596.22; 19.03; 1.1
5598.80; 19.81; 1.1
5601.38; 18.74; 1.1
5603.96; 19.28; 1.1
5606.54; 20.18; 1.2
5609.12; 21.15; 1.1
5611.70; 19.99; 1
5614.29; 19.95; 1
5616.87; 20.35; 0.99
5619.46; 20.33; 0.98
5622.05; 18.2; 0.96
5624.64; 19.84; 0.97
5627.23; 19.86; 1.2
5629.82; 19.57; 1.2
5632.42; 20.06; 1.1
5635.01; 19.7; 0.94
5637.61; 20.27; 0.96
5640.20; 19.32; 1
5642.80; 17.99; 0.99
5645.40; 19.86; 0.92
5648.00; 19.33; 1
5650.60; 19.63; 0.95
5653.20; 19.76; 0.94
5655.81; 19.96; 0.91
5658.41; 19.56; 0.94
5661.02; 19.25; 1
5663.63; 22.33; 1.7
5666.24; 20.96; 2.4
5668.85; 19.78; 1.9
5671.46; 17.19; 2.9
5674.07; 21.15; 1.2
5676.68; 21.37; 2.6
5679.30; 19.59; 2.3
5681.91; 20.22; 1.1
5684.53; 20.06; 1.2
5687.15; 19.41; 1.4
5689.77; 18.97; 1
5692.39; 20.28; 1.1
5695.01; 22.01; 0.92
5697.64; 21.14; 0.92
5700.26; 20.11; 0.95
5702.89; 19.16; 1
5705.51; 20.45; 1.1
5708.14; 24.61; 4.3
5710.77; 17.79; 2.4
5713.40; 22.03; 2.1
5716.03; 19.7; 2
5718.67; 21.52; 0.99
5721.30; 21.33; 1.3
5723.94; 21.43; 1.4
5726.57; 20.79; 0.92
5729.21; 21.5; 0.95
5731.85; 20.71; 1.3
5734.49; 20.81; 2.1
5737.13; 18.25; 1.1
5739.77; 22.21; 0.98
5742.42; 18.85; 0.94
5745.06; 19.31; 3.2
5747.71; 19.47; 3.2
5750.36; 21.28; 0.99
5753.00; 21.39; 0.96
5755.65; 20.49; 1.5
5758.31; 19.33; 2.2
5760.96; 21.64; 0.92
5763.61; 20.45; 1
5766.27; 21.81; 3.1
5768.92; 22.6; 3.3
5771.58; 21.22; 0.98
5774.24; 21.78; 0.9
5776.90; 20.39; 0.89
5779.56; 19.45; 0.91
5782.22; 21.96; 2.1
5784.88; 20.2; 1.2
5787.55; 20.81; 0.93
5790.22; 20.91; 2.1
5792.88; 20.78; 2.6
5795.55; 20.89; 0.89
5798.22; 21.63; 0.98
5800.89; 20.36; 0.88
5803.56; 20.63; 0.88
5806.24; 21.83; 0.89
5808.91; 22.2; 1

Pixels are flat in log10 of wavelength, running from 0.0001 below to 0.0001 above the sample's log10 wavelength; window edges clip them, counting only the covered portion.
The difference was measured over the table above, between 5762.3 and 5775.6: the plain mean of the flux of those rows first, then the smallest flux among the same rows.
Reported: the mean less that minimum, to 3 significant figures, 1.12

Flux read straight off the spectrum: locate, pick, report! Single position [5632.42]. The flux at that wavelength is 20.06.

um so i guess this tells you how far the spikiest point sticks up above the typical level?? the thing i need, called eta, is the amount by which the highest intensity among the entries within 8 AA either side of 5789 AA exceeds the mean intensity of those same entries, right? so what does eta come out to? 1.0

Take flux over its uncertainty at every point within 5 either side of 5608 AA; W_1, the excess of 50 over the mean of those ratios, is 31.6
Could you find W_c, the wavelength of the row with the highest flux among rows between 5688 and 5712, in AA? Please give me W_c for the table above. 5708.14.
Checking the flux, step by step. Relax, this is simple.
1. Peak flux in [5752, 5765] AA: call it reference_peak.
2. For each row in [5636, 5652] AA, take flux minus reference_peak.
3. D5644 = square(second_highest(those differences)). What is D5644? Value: 3.2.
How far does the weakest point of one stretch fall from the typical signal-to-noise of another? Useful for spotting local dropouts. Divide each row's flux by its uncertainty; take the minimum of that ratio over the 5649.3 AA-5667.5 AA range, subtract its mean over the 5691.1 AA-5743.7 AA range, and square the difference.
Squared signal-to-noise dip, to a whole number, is 70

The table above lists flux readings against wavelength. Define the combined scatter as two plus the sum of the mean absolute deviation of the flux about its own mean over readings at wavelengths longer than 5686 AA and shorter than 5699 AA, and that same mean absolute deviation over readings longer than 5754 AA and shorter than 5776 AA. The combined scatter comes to 3.78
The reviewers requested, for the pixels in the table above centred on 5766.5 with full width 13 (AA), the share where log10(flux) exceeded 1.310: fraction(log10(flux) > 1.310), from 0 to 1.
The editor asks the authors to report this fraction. 1.0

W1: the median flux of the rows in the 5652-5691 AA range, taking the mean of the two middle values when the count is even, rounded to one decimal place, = 19.8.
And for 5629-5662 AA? 19.6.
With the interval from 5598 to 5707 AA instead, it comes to 19.9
